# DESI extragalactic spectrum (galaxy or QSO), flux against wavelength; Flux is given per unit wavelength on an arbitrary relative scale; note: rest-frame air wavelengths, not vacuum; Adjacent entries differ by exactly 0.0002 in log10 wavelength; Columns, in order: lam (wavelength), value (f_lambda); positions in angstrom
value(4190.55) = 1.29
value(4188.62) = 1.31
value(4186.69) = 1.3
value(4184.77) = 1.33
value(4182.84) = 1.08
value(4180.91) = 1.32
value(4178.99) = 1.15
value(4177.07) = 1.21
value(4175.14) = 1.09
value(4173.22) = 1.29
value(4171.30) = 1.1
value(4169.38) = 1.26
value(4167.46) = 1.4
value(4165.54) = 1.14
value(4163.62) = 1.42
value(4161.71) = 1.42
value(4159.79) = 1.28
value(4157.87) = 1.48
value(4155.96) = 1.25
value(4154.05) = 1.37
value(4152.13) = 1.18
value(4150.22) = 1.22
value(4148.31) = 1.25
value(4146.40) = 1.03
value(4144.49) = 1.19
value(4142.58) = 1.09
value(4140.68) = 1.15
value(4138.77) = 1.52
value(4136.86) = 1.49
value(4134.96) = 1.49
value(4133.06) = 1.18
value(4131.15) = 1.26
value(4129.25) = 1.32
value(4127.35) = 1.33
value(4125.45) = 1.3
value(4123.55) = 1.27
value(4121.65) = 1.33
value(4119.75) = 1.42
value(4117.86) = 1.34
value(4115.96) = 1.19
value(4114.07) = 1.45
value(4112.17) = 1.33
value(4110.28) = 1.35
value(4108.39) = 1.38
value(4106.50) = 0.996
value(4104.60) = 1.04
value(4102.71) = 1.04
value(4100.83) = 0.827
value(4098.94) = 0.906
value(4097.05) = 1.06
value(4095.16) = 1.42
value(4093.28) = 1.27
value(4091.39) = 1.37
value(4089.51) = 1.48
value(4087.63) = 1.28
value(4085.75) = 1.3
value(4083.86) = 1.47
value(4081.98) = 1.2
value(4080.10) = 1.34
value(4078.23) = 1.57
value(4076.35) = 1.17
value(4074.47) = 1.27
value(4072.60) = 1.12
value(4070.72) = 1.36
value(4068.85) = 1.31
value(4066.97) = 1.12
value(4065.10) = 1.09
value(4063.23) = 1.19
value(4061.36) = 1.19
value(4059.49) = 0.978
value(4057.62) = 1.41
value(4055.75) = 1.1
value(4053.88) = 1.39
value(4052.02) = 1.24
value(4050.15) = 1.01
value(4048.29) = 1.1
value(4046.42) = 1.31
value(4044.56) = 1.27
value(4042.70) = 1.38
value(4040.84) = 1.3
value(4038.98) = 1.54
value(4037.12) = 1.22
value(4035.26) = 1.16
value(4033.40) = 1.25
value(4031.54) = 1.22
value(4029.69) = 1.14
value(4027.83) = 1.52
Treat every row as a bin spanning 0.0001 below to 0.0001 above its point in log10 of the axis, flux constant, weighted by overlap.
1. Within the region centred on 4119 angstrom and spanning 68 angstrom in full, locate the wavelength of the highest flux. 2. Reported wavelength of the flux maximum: 4138.77 angstrom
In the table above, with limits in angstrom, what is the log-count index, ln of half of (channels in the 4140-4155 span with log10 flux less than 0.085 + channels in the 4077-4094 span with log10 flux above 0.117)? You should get 1.61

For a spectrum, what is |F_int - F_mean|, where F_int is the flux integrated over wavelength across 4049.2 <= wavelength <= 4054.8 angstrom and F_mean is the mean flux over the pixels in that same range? 5.6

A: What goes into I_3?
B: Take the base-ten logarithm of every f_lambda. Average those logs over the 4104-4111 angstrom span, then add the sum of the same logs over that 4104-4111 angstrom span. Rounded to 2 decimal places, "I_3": 0.36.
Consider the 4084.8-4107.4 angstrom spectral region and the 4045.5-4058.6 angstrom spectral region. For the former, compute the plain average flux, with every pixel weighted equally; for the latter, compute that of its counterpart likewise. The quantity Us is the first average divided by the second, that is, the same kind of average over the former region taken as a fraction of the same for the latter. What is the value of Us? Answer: 0.95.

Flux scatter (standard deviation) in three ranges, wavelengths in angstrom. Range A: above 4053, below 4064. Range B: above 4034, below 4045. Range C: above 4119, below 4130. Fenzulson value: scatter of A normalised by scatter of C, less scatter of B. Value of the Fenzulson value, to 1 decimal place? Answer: 3.2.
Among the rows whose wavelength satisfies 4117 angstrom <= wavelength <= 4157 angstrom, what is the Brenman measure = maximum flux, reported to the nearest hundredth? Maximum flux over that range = 1.52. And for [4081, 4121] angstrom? 1.48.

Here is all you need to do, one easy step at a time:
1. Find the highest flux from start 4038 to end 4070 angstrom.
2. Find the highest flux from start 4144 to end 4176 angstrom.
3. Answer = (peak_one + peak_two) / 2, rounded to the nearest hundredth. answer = 1.51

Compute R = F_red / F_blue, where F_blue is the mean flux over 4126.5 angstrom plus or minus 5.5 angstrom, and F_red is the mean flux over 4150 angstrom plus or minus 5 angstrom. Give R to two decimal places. 0.93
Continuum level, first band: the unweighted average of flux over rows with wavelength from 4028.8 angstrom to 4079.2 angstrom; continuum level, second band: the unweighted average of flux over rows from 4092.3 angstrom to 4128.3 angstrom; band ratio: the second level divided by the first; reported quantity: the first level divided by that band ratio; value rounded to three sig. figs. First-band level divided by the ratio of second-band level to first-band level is 1.25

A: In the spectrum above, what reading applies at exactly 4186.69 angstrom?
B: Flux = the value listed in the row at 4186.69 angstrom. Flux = 1.3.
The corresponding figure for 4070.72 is 1.36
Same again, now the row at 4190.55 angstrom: 1.29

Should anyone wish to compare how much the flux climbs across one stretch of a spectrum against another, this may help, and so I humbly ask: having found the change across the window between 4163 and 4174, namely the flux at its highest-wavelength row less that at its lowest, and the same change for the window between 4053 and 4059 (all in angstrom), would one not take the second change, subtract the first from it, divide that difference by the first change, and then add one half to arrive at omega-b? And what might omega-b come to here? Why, -0.7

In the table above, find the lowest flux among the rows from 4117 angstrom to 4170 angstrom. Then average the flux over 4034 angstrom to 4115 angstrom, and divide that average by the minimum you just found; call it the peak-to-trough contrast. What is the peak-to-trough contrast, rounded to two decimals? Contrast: 1.20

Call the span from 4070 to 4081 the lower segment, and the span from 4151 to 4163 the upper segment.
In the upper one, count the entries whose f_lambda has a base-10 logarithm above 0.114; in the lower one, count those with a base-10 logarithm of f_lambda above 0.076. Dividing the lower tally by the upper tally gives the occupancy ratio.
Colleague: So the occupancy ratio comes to 1.3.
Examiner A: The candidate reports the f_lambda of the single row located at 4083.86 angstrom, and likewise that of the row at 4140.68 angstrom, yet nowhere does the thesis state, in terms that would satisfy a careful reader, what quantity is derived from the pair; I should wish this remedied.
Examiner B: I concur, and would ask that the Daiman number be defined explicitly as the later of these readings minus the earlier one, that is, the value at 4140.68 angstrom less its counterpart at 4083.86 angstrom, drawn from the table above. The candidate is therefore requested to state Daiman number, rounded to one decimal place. -0.3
